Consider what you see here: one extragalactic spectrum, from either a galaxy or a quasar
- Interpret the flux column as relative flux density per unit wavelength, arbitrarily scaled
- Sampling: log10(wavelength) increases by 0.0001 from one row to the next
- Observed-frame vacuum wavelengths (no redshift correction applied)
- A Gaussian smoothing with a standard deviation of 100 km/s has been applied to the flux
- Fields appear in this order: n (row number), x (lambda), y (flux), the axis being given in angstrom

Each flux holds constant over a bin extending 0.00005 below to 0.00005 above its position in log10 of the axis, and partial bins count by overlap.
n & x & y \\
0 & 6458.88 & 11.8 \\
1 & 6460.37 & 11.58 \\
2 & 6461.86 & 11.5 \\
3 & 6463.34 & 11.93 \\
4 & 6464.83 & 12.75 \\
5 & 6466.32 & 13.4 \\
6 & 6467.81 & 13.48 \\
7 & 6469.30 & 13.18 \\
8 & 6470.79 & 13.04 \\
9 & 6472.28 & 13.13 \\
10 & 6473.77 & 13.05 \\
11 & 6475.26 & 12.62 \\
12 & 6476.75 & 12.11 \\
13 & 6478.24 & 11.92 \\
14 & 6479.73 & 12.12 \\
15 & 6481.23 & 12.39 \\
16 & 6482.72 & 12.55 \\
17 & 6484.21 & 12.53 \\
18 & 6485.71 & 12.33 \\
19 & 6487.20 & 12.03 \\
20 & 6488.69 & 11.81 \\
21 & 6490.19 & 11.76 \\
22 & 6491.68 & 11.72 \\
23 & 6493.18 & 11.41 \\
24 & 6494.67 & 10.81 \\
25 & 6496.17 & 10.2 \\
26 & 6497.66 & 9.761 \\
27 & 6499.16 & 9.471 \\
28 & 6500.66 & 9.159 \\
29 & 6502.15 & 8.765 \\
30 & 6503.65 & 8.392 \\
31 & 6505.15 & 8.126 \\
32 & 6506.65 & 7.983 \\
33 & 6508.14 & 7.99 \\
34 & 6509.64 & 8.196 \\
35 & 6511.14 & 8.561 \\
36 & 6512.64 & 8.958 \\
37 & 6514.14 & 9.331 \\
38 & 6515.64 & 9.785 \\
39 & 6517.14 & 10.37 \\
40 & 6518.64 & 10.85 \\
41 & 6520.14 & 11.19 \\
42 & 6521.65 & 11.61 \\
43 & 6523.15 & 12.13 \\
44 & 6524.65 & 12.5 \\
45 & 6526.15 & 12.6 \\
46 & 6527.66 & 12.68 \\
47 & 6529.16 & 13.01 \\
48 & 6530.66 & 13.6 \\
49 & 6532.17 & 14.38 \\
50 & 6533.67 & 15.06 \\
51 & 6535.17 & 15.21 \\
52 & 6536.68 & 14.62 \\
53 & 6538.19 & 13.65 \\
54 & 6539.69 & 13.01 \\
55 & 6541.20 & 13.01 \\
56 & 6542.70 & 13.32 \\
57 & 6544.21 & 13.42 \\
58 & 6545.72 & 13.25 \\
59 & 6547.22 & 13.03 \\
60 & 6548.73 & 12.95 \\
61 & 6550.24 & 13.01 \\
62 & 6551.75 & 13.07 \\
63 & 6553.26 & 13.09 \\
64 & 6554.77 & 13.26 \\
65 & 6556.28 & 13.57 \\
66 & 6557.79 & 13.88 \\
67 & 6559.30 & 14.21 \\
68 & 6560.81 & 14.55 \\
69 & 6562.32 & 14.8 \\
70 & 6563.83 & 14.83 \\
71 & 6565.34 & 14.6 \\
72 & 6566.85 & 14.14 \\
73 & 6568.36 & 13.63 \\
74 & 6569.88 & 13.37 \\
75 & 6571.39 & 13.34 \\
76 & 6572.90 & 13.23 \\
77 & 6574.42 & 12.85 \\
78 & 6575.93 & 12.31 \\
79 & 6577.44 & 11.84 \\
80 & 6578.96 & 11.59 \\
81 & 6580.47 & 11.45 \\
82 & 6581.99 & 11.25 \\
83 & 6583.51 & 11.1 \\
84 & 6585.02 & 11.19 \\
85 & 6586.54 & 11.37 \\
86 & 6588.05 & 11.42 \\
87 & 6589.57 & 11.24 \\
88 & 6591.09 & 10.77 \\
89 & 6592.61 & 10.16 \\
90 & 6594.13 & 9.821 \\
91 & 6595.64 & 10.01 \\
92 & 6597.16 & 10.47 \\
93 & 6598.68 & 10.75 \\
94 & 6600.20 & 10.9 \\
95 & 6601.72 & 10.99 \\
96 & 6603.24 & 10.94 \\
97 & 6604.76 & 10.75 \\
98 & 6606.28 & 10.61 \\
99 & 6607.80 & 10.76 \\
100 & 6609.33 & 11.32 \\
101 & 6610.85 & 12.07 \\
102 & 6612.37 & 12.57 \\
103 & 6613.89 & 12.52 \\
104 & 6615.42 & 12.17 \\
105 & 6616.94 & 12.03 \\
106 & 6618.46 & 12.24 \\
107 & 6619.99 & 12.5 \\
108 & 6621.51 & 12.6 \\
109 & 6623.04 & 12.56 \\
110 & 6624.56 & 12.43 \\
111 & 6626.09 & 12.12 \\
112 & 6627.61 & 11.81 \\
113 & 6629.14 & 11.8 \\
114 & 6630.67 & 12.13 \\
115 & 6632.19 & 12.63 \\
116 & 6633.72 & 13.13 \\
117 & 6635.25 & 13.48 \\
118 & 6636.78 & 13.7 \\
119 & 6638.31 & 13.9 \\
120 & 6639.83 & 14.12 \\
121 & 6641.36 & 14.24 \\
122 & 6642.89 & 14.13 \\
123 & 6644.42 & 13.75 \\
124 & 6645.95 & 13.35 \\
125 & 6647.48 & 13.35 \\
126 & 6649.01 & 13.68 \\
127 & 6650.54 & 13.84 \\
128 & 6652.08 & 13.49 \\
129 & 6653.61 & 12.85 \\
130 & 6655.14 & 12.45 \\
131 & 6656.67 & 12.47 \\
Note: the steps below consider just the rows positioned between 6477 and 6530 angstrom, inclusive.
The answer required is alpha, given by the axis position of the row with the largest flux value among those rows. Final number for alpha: 6529.16 angstrom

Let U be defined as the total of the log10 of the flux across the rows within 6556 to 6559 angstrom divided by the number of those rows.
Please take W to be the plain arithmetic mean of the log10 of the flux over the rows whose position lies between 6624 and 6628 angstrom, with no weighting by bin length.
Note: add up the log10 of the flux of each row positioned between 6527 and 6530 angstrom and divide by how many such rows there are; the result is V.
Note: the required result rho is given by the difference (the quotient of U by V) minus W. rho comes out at -0.06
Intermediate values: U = 1.14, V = 1.11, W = 1.08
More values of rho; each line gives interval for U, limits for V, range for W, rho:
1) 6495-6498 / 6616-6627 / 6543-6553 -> -0.20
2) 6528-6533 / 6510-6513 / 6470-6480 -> 0.11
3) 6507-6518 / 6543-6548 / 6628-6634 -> -0.24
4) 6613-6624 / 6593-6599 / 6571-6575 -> -0.04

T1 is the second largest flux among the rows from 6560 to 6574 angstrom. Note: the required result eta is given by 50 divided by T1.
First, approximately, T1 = 14.8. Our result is 3.38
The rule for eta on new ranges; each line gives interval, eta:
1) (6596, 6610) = 4.55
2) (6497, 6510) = 5.28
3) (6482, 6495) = 3.99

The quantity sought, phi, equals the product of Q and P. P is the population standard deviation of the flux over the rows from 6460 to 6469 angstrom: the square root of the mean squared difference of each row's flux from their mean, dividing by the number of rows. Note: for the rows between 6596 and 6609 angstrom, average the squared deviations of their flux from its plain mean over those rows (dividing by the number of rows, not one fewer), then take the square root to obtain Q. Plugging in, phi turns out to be 0.132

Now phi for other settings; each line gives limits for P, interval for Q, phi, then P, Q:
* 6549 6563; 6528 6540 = 0.521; 0.6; 0.816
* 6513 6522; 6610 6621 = 0.165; 0.8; 0.210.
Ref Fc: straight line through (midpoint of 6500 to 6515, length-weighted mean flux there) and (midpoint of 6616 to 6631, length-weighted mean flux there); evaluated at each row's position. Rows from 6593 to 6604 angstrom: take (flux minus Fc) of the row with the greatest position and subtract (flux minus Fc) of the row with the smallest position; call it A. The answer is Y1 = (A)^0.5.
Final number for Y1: 0.91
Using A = 0.8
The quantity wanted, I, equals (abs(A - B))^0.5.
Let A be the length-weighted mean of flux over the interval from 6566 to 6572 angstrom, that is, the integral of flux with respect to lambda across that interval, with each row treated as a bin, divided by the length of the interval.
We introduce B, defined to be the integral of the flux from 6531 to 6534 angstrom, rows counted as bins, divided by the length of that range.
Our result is 0.93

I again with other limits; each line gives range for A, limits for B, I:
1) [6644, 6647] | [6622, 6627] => 1.07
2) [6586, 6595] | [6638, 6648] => 1.75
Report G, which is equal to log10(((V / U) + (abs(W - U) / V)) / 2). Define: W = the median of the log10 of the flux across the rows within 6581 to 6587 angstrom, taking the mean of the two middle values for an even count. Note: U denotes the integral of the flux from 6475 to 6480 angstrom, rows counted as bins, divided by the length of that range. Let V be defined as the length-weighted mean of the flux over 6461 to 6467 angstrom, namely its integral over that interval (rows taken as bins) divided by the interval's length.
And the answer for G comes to -0.0188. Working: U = 12.2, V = 12.4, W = 1.05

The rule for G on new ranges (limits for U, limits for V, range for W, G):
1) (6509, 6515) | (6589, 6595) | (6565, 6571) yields -0.0174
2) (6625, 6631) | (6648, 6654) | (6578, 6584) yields -0.0141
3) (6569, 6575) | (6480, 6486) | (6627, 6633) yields -0.0184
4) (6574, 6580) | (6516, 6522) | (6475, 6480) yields -0.0196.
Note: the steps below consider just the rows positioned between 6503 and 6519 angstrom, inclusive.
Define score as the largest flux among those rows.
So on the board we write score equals 10.85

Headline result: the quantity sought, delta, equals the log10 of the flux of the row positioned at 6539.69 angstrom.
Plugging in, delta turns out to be 1.11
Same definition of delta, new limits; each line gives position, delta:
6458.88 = 1.07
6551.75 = 1.12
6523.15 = 1.08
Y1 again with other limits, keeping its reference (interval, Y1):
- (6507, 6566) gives 2.19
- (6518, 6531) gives 1.54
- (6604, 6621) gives 1.13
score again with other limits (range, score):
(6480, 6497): 12.55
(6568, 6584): 13.63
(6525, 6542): 15.21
